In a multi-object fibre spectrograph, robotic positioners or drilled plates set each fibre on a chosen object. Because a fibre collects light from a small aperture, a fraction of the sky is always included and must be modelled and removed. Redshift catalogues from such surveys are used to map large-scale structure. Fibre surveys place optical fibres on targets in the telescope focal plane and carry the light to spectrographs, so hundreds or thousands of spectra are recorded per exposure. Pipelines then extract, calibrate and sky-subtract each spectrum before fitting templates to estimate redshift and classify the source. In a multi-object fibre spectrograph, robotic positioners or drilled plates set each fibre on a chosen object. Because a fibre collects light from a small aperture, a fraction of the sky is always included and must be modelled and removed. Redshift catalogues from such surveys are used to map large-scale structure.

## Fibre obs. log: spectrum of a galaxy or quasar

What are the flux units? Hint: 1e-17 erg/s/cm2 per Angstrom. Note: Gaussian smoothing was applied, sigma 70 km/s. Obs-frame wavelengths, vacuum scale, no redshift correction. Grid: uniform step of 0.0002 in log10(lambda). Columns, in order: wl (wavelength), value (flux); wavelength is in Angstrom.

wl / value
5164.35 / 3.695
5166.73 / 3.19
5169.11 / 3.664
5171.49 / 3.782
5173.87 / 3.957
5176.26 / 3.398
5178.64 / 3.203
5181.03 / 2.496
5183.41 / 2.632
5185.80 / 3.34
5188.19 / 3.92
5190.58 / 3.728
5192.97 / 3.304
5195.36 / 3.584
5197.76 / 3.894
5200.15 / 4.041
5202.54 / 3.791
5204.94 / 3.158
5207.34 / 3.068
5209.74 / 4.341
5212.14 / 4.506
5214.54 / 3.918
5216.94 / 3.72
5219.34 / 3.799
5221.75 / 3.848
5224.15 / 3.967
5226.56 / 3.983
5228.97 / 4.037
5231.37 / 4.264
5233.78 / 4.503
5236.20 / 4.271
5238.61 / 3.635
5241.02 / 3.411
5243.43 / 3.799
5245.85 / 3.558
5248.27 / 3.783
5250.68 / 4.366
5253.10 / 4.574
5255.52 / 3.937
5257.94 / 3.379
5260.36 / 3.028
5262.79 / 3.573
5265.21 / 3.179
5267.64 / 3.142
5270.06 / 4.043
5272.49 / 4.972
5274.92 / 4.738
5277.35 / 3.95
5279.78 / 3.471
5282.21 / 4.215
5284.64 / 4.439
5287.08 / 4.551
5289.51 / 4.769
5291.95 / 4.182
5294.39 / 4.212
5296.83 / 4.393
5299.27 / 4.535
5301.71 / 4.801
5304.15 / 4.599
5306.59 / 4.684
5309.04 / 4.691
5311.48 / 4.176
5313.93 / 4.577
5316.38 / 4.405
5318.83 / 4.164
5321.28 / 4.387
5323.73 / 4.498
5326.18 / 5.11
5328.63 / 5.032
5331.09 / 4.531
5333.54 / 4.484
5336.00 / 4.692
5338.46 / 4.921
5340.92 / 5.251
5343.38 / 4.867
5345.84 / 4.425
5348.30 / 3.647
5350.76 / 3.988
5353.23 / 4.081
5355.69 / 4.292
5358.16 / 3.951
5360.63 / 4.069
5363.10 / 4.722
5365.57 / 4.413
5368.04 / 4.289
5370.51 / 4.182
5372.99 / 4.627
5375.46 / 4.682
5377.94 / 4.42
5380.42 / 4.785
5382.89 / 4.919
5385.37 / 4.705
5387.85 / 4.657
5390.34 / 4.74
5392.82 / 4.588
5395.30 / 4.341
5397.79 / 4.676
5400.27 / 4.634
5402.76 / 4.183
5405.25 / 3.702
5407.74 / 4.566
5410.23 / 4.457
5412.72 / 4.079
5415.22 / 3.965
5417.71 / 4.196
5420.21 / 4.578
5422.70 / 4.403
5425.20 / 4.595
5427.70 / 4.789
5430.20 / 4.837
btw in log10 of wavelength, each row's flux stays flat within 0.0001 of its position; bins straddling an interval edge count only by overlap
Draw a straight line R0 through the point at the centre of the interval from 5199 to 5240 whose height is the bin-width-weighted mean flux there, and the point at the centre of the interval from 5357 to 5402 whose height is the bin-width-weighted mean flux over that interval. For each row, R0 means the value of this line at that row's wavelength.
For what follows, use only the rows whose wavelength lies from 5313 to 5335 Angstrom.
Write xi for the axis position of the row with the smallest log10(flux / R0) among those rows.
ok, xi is 5318.83 Angstrom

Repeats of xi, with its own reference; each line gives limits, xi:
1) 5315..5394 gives 5348.30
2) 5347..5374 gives 5348.30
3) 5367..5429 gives 5405.25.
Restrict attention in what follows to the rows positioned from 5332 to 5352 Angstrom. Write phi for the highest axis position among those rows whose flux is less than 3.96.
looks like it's 5348.30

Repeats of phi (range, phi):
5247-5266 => 5265.21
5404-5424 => 5405.25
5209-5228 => 5221.75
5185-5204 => 5202.54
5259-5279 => 5277.35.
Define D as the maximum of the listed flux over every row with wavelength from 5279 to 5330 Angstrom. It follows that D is 5.11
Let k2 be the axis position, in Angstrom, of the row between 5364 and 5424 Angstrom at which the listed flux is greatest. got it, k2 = 5382.89 Angstrom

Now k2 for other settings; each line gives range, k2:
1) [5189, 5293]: 5272.49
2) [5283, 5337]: 5326.18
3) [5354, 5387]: 5382.89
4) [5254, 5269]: 5255.52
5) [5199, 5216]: 5212.14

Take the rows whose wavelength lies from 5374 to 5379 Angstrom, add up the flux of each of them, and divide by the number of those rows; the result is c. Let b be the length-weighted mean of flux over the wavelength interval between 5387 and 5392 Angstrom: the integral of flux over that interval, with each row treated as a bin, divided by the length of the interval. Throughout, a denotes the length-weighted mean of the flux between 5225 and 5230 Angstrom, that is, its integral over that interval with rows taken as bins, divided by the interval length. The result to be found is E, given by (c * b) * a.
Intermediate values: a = 4.00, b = 4.69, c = 4.55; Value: 85.4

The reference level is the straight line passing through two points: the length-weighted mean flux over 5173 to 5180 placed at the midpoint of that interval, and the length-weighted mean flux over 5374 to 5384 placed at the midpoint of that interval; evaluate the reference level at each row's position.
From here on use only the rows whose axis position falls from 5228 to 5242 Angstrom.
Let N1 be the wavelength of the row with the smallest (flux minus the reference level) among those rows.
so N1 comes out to 5241.02 Angstrom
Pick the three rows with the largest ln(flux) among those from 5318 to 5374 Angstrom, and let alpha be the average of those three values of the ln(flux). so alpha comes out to 1.64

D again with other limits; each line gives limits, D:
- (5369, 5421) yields 4.919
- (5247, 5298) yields 4.972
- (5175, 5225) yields 4.506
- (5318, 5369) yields 5.251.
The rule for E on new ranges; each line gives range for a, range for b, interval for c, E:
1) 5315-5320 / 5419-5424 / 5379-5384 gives 93.6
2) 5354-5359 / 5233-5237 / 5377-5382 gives 83.3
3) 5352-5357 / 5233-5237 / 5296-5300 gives 81.8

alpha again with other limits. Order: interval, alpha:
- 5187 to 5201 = 1.37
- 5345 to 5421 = 1.57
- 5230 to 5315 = 1.58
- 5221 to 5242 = 1.47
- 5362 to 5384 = 1.57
